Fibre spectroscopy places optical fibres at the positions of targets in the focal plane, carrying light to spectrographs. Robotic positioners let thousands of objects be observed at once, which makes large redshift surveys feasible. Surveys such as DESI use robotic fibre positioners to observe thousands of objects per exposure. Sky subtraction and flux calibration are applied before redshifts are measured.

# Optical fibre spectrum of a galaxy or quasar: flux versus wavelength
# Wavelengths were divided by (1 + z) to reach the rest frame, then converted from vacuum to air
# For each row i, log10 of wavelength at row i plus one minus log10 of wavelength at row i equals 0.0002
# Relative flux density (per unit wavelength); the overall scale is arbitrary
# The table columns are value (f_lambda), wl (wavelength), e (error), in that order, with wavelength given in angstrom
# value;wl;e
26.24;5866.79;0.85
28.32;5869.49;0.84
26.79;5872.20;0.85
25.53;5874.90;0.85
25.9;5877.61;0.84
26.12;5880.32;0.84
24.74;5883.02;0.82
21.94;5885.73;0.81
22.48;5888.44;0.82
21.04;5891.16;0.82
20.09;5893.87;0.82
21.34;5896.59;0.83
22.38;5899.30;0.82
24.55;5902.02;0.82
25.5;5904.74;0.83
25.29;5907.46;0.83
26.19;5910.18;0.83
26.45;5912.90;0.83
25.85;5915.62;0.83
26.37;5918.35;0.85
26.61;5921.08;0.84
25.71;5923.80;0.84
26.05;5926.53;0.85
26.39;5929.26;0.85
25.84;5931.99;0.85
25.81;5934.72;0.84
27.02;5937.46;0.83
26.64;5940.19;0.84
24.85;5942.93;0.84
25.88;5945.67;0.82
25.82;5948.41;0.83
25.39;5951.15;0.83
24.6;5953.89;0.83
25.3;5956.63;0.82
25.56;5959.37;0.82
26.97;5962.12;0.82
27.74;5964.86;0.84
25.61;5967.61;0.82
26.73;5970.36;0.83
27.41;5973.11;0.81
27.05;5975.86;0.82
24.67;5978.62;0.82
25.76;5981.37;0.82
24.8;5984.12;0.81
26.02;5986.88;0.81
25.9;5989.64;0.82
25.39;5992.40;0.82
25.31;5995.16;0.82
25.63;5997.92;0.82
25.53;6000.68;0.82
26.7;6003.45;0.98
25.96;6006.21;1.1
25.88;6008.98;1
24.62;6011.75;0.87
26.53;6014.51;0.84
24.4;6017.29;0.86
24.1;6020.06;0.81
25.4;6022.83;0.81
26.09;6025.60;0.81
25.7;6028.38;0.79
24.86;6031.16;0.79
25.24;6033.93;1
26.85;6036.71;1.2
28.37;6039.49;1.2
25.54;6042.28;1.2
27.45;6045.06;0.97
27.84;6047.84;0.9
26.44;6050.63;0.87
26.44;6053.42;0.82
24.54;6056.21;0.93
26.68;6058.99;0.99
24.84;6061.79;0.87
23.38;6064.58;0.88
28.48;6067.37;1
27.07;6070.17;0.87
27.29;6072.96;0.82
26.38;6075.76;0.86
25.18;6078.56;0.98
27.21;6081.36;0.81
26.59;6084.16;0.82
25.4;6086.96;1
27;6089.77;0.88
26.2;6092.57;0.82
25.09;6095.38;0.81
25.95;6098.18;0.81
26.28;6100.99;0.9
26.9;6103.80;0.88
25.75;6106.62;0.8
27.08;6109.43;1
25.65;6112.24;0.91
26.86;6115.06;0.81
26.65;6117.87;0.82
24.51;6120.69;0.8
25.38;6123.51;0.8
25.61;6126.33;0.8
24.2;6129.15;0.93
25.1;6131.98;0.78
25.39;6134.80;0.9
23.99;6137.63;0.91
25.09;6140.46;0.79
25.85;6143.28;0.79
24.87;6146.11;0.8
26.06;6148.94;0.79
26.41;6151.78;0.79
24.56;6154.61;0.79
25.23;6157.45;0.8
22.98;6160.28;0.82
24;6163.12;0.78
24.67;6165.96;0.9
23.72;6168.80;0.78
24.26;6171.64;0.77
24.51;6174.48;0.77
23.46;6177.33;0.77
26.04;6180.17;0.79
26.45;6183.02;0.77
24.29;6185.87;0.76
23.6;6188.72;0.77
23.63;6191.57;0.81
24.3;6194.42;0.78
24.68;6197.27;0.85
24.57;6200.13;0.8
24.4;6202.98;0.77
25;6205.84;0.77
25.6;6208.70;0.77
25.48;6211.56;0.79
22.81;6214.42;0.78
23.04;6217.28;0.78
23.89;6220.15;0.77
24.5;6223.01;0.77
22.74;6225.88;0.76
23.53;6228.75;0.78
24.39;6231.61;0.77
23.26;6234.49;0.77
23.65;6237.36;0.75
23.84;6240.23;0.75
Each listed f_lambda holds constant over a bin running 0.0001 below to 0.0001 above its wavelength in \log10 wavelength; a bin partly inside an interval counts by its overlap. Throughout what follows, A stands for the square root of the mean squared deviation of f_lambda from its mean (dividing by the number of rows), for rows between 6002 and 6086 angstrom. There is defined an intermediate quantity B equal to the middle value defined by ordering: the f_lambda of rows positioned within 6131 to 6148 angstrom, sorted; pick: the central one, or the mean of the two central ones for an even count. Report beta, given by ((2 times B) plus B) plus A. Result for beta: 76.5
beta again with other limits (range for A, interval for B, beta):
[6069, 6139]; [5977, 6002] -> 77.5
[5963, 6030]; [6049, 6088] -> 80.2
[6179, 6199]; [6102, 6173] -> 76.7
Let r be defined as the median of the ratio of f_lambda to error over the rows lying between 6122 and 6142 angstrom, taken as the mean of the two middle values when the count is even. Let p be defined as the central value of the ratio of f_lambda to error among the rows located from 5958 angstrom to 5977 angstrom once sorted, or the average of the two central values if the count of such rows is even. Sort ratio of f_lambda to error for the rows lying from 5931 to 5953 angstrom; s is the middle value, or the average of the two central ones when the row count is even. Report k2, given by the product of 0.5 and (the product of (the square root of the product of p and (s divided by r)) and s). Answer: 87.5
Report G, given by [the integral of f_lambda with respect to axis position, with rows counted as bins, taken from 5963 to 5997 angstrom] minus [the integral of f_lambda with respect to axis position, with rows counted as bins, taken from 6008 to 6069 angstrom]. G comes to -694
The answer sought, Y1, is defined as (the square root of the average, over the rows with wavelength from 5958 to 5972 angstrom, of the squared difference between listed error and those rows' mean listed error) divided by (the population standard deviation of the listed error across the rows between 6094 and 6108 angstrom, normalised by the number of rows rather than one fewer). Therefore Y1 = 0.2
